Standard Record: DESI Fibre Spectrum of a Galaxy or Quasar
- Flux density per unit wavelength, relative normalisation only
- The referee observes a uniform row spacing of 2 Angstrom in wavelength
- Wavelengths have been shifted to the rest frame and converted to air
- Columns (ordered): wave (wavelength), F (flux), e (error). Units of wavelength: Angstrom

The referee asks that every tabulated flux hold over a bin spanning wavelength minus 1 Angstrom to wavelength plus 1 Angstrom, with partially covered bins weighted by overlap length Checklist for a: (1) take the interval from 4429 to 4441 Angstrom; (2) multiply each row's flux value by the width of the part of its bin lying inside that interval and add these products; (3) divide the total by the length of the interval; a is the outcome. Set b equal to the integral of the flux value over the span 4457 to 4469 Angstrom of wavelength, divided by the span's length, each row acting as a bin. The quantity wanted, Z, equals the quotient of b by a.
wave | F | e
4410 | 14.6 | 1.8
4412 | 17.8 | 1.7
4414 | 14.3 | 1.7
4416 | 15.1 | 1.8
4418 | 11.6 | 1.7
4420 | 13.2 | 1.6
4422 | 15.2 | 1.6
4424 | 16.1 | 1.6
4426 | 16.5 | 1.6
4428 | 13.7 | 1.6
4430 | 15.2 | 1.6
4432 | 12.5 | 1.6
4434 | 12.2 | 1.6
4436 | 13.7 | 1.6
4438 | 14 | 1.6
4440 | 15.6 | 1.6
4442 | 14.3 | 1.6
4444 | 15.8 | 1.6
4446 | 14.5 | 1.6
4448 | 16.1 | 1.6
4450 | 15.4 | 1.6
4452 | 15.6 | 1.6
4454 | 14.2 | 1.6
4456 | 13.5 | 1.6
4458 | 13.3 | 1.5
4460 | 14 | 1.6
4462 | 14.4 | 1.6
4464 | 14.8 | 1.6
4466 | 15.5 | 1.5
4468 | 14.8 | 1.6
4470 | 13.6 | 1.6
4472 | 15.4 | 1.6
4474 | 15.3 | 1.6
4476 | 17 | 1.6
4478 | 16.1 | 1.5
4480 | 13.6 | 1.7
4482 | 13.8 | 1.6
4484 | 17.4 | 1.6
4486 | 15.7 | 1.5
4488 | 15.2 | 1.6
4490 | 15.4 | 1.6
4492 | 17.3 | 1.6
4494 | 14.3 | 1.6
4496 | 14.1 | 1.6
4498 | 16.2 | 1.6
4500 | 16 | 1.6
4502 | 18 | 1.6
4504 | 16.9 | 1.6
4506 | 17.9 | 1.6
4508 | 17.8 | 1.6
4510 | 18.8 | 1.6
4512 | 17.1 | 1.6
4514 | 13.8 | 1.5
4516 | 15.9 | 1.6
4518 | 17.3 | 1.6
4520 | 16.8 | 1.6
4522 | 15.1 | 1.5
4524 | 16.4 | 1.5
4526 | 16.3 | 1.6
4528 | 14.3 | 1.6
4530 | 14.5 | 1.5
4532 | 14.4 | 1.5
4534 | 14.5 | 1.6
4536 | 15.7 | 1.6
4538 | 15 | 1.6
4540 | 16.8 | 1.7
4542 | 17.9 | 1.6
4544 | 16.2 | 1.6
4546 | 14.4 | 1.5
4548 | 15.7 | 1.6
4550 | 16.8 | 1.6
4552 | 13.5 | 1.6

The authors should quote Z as 1.04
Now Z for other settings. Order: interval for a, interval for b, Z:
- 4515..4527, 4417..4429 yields 0.88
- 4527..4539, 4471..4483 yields 1.03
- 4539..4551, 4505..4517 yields 1.04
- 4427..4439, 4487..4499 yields 1.14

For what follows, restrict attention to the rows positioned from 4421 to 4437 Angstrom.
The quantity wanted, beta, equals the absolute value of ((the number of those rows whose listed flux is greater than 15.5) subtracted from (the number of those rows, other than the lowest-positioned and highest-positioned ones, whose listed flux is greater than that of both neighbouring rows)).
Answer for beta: 0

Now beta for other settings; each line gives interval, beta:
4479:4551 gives 11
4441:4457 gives 0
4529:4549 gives 3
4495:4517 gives 5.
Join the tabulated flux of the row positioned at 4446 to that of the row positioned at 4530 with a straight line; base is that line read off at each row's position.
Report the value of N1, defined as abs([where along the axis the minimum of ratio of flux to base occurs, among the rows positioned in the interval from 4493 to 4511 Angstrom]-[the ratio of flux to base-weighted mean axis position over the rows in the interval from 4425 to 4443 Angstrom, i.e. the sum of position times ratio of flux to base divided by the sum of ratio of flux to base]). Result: 62.1 Angstrom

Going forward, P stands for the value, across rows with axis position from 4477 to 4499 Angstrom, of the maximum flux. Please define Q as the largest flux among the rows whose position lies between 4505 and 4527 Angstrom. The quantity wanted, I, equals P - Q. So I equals -1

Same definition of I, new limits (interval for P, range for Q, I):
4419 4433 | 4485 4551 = -2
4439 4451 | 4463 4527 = -3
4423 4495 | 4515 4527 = 0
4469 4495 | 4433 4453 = 1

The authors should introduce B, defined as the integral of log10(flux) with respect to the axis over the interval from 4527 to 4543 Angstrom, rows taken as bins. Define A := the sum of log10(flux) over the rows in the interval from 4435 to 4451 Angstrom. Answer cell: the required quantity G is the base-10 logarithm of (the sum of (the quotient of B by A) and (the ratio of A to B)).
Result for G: 0.401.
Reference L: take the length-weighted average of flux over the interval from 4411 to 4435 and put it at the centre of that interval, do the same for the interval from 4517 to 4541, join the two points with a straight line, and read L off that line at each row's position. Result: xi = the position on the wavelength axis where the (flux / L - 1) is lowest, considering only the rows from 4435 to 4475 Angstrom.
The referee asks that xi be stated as 4458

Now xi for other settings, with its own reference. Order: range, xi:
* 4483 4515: 4514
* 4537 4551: 4546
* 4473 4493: 4480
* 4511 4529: 4514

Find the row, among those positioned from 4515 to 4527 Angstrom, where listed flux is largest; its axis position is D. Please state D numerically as 4518 Angstrom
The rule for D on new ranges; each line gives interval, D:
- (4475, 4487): 4484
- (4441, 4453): 4448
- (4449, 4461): 4452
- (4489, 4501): 4492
